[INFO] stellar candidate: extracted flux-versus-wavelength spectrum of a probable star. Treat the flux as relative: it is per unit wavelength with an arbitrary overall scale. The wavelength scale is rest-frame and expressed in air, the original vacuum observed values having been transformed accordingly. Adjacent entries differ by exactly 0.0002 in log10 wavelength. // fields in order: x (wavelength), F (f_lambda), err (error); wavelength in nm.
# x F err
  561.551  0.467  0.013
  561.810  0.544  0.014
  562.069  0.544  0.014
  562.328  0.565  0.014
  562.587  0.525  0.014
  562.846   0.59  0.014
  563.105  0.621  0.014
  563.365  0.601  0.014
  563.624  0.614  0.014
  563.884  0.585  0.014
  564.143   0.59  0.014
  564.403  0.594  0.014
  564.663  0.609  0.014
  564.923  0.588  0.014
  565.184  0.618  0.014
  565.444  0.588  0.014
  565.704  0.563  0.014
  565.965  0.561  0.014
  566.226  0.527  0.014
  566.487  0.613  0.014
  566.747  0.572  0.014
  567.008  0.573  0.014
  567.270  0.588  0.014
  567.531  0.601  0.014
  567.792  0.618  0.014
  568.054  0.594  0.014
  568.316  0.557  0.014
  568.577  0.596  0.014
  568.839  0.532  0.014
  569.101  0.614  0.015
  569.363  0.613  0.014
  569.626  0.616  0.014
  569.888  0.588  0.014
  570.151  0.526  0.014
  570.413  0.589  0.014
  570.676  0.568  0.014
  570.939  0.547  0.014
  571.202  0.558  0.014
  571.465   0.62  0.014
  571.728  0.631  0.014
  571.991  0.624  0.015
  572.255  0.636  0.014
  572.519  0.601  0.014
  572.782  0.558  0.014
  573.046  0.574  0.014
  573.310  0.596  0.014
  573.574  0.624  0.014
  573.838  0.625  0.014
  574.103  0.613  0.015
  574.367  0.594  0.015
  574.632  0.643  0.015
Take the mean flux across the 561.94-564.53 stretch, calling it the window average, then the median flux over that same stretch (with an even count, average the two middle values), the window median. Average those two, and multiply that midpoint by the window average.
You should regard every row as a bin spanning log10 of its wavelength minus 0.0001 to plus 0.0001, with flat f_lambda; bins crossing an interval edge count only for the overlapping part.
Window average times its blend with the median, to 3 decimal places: 0.342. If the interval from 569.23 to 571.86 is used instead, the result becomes 0.344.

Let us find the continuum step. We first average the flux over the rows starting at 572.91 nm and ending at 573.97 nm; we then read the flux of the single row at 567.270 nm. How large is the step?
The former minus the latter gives 0.017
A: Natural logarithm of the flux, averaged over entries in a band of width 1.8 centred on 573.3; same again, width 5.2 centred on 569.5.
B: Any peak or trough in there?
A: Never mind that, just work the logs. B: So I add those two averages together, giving -1.047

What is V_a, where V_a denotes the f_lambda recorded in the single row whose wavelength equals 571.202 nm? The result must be 0.558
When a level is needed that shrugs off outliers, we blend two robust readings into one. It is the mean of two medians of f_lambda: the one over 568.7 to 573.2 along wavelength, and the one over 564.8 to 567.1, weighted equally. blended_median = 0.581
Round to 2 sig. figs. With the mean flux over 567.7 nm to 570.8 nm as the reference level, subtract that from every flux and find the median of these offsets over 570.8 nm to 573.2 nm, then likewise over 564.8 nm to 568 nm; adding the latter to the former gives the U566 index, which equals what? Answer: 0.021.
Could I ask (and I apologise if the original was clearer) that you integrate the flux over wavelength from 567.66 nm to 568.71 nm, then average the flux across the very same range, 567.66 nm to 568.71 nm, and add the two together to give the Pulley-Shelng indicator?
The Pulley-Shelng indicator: 1.21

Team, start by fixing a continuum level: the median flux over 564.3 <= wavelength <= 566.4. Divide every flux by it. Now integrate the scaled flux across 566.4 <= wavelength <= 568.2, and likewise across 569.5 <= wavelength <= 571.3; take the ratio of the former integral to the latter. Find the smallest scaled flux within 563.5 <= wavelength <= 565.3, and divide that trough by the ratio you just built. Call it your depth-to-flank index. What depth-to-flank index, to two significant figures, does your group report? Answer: 0.96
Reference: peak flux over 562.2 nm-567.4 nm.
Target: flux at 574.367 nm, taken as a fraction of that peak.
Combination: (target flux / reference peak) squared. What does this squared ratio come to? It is 0.91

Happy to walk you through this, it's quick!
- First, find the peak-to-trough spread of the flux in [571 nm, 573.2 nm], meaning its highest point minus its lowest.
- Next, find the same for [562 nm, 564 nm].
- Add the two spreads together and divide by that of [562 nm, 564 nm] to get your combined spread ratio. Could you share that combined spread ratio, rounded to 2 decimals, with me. 1.81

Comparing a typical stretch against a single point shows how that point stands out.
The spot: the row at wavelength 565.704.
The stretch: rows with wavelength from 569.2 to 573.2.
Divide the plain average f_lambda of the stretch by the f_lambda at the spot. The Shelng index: 1.05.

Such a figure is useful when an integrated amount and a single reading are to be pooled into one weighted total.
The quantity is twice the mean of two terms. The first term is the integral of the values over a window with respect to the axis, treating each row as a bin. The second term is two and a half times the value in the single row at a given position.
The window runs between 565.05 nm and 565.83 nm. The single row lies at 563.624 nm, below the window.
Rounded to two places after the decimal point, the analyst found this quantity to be 2.00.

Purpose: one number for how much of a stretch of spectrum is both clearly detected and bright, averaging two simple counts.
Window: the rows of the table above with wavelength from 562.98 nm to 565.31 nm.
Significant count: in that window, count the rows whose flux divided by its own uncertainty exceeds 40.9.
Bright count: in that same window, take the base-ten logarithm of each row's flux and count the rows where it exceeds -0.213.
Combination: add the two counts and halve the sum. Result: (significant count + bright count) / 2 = 6.00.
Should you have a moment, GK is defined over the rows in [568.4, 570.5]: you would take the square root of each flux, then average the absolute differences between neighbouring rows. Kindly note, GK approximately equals 0.0287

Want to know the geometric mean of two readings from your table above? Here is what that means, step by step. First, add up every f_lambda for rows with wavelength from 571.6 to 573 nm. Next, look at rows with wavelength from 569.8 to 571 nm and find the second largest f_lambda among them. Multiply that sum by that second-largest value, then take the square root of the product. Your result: 1.34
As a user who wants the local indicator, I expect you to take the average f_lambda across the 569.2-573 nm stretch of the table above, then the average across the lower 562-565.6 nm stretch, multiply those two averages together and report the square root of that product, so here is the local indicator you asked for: 0.590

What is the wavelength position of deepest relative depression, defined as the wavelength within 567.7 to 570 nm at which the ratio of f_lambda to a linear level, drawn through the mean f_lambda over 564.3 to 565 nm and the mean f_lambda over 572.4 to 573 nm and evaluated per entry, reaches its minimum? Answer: 568.839 nm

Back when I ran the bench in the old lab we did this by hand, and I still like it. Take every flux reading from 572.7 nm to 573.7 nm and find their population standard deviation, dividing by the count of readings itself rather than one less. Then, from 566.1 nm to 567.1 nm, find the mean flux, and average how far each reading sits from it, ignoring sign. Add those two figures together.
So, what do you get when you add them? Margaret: 0.05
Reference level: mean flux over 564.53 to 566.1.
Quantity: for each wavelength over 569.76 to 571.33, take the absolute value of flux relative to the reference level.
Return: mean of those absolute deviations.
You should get 0.026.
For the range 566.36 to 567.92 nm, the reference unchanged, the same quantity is 0.017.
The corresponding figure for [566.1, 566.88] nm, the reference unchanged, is 0.034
